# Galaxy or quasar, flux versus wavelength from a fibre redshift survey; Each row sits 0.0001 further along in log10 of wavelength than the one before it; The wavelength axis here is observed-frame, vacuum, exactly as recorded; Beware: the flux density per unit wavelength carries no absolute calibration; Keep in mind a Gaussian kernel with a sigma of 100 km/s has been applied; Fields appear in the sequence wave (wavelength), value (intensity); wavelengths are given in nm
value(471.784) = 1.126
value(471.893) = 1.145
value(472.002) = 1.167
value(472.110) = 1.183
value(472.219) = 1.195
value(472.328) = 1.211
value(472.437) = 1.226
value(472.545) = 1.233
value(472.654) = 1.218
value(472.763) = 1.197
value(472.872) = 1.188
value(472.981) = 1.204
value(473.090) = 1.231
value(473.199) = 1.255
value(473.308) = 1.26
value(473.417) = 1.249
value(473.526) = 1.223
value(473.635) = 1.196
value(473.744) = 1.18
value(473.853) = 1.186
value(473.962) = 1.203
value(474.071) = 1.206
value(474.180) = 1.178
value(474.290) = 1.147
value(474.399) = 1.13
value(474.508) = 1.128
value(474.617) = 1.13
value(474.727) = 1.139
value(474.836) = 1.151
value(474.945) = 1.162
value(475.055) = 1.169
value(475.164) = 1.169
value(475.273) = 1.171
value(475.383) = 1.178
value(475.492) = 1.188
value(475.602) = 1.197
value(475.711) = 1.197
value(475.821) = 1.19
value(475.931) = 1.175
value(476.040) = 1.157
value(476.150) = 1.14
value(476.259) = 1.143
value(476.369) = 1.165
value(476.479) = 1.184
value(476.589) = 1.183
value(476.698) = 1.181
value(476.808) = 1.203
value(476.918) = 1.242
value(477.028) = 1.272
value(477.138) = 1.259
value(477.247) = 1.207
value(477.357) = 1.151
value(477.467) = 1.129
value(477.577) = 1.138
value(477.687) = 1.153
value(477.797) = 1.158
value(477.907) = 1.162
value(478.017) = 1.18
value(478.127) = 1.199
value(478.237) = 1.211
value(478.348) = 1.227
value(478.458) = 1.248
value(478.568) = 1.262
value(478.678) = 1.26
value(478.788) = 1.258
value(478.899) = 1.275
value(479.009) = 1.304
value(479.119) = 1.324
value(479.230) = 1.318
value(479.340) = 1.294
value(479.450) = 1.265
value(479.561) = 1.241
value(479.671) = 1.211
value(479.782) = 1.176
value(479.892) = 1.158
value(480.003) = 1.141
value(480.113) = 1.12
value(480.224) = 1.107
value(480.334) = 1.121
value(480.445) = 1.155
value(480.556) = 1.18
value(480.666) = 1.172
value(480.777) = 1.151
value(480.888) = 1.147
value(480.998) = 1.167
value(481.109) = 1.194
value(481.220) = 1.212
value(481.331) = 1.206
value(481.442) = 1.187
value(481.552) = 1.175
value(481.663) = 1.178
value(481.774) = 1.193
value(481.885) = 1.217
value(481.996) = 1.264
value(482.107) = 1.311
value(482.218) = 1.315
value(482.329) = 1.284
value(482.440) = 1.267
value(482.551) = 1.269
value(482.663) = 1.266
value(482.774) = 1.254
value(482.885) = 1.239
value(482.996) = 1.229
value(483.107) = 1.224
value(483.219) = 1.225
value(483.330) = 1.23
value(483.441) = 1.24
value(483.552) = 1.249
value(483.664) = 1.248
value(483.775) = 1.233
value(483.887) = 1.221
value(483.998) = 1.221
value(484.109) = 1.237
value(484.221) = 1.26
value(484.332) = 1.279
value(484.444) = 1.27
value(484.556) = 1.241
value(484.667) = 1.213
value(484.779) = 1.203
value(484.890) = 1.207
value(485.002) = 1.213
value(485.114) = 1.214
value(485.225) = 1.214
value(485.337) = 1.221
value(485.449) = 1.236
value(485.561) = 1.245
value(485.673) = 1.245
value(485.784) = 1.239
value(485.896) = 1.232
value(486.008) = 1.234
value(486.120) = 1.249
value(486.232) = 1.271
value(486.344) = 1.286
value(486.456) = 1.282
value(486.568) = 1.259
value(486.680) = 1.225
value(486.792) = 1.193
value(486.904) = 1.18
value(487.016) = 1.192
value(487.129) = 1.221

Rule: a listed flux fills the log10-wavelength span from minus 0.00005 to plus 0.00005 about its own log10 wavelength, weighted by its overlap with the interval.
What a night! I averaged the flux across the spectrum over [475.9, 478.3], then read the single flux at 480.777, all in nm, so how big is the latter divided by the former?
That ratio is 0.97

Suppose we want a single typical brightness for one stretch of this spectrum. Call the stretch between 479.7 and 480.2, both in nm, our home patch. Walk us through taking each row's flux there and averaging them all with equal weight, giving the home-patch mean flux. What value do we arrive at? 1.15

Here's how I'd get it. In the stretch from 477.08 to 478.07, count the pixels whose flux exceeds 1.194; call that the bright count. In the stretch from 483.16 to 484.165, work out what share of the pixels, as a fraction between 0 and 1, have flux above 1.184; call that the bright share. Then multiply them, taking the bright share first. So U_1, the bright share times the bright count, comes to 2.0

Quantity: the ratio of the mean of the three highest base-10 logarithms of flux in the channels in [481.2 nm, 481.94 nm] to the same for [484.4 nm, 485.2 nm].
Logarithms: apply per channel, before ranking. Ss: 0.89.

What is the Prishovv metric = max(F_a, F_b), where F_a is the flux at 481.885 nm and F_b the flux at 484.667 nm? 1.22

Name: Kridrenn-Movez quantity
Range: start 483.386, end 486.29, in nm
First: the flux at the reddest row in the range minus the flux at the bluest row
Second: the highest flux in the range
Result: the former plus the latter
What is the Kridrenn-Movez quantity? 1.31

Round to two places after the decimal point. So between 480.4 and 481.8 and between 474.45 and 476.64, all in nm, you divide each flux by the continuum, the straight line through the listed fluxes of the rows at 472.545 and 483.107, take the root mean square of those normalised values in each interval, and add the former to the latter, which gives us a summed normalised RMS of 1.91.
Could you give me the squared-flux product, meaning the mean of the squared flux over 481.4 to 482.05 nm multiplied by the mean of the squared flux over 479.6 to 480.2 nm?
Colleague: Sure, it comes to 1.95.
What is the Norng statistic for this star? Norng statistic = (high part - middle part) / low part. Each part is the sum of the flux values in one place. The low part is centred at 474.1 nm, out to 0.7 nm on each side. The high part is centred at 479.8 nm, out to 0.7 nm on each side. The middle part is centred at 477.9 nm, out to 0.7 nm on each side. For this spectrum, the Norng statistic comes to 0.01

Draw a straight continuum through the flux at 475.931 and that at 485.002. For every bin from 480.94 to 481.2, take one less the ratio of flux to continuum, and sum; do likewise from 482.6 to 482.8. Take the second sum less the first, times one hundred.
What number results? -12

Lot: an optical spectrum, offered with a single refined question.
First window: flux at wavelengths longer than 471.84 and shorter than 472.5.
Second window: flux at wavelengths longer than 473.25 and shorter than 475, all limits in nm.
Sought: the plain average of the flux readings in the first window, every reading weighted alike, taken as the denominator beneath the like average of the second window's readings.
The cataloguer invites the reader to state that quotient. 0.99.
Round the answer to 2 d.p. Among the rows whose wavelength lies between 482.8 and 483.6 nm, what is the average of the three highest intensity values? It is 1.24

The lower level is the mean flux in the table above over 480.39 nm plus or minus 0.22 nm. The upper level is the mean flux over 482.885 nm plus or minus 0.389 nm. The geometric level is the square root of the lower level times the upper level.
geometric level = 1.19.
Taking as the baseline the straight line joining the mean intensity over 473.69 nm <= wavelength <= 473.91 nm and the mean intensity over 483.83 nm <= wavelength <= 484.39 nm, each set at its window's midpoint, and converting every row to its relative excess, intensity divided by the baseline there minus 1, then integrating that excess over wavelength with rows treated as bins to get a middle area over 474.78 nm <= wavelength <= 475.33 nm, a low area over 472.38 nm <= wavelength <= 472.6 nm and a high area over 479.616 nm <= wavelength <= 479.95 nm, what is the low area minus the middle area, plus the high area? 0.012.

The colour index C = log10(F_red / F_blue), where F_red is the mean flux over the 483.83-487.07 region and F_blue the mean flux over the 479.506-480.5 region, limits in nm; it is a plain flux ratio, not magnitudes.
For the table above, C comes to 0.027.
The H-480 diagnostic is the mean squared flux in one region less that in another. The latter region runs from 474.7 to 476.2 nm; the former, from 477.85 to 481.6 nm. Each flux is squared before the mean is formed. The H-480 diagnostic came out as 0.09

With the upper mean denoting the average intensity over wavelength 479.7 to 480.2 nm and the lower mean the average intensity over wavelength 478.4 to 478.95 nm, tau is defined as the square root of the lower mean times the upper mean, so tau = 1.203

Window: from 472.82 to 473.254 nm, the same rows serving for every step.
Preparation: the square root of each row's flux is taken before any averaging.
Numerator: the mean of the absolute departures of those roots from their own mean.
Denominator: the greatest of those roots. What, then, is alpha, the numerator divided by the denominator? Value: 0.009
